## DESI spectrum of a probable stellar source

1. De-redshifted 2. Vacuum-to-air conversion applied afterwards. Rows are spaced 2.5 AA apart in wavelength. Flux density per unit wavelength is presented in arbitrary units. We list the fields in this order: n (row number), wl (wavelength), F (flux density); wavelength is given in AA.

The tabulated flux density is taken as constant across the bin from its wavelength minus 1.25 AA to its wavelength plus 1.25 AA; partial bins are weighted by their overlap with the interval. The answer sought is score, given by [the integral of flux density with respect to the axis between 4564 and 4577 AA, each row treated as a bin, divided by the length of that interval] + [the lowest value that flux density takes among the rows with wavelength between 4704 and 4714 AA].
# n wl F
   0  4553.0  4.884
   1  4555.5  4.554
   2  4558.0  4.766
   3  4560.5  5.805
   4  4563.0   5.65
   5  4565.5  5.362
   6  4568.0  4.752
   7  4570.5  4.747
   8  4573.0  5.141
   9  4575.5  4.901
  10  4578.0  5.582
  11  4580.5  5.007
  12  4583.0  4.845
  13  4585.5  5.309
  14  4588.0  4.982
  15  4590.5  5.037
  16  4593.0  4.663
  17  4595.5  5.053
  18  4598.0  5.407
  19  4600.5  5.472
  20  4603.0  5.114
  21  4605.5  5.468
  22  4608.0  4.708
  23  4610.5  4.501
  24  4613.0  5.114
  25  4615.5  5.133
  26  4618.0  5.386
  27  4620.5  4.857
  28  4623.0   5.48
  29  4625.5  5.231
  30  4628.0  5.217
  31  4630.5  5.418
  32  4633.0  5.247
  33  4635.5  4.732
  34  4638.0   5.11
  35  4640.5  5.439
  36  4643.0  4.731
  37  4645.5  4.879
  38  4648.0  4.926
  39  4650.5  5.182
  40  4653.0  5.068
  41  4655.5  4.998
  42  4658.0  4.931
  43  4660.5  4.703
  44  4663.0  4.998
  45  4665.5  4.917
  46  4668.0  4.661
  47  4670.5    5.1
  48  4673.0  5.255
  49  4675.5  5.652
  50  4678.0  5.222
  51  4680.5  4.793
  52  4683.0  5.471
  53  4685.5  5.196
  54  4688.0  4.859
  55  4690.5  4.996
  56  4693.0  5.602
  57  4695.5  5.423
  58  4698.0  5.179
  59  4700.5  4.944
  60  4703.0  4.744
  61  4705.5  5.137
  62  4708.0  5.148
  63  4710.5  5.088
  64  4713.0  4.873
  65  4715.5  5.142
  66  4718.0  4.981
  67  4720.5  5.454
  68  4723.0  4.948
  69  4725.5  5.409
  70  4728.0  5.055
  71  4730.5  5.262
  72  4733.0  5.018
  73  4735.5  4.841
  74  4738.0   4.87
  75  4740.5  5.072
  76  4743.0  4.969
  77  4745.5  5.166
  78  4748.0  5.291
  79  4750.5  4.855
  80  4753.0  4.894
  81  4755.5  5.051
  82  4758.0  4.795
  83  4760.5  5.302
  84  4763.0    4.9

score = 9.9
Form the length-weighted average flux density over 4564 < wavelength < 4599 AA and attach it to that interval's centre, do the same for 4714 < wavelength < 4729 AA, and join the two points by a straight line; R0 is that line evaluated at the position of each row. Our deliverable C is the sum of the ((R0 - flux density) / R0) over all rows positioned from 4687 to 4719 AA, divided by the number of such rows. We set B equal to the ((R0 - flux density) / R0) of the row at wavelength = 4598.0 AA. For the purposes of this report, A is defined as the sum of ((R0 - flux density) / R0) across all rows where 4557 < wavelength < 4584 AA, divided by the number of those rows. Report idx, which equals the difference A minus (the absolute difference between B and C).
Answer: -0.10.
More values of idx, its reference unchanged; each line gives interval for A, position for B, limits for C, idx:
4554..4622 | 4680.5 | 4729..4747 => -0.04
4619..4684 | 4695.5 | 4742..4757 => -0.08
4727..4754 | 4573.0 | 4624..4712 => 0.01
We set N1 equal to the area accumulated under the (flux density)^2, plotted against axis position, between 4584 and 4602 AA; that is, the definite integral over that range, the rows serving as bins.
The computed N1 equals 474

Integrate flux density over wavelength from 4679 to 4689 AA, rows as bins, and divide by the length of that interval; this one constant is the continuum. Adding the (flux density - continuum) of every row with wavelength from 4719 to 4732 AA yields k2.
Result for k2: 0.7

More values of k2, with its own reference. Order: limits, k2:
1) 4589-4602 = 0.2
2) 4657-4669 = -1.2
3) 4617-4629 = 0.7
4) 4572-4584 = 0.0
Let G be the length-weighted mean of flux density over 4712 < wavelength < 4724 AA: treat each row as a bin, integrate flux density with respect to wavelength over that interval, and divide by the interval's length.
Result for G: 5.09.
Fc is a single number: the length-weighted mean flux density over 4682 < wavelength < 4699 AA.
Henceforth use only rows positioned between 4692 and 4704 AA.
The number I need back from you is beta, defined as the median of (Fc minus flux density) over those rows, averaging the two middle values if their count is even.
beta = 0.07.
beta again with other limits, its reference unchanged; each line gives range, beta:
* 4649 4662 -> 0.25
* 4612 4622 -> 0.12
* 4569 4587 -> 0.24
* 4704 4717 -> 0.11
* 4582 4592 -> 0.23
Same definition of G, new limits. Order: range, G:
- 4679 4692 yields 5.08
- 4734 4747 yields 4.99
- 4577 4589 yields 5.14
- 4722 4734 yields 5.14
